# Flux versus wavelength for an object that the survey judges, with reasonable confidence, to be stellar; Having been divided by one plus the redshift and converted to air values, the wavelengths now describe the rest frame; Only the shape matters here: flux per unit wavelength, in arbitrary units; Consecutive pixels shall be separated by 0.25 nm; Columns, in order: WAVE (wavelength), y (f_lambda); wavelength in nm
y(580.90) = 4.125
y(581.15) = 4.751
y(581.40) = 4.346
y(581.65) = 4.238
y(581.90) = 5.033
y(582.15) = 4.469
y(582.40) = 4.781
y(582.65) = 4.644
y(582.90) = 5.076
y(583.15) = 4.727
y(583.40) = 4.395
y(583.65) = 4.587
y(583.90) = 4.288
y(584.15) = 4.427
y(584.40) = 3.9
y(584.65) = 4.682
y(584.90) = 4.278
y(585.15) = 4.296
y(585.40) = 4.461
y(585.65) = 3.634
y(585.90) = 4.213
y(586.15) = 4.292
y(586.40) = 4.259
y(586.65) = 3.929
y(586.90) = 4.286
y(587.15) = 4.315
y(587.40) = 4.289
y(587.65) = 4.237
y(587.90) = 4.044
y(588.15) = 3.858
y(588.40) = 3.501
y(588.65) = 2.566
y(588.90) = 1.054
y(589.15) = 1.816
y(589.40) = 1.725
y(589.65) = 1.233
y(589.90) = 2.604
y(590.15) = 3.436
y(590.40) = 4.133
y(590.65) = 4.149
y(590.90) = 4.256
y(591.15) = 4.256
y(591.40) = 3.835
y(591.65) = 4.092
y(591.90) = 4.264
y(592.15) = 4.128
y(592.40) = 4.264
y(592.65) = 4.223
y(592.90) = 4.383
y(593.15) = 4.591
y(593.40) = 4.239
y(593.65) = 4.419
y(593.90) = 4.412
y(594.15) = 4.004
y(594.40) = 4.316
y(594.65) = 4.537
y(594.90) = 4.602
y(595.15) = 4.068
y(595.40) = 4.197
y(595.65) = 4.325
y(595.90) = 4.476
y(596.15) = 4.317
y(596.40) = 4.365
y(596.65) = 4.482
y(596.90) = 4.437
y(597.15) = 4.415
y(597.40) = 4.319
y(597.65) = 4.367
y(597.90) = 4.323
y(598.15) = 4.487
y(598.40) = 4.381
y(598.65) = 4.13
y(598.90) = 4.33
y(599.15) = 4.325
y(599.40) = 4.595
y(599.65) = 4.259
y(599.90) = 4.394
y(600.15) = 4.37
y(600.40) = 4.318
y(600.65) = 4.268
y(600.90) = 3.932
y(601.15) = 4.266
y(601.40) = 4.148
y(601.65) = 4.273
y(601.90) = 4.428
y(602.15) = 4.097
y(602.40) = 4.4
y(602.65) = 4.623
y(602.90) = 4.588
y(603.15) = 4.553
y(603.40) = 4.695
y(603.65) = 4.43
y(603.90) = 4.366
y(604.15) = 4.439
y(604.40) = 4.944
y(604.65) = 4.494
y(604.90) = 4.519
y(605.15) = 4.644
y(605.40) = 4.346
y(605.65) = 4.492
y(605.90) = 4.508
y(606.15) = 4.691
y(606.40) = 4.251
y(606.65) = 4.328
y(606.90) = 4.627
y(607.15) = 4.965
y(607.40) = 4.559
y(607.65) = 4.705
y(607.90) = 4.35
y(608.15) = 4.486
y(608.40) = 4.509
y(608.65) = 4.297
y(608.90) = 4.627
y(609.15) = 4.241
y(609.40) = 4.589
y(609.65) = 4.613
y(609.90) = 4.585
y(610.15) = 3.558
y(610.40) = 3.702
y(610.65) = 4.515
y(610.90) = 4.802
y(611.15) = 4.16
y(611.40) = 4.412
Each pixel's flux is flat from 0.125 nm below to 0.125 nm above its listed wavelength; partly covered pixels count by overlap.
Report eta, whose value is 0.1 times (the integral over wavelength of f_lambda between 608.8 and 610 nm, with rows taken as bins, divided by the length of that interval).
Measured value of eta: 0.453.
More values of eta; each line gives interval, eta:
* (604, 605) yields 0.460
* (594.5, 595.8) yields 0.435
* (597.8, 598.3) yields 0.441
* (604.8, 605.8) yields 0.450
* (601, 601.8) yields 0.423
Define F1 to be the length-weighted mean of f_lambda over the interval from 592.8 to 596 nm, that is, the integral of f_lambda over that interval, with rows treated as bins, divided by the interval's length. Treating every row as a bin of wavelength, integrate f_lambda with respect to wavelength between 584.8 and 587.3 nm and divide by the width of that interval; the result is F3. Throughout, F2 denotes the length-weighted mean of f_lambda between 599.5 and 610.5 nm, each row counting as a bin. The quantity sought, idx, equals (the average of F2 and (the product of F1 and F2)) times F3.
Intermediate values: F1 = 4.35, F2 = 4.42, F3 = 4.20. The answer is 49.6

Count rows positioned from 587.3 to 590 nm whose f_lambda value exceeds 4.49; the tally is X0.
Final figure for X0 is 0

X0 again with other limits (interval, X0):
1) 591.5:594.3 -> 1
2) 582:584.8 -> 6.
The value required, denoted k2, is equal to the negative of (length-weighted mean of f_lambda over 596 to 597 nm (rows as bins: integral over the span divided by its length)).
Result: -4.40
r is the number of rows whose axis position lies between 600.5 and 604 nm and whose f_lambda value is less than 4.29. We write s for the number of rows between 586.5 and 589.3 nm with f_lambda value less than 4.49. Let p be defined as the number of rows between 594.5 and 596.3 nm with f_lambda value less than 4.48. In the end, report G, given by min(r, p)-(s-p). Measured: -1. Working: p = 5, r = 6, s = 11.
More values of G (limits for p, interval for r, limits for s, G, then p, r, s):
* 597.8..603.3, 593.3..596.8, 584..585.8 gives 15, 17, 4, 6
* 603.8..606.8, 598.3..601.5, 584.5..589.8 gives -10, 5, 6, 20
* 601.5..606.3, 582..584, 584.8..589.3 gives -9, 8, 1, 18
